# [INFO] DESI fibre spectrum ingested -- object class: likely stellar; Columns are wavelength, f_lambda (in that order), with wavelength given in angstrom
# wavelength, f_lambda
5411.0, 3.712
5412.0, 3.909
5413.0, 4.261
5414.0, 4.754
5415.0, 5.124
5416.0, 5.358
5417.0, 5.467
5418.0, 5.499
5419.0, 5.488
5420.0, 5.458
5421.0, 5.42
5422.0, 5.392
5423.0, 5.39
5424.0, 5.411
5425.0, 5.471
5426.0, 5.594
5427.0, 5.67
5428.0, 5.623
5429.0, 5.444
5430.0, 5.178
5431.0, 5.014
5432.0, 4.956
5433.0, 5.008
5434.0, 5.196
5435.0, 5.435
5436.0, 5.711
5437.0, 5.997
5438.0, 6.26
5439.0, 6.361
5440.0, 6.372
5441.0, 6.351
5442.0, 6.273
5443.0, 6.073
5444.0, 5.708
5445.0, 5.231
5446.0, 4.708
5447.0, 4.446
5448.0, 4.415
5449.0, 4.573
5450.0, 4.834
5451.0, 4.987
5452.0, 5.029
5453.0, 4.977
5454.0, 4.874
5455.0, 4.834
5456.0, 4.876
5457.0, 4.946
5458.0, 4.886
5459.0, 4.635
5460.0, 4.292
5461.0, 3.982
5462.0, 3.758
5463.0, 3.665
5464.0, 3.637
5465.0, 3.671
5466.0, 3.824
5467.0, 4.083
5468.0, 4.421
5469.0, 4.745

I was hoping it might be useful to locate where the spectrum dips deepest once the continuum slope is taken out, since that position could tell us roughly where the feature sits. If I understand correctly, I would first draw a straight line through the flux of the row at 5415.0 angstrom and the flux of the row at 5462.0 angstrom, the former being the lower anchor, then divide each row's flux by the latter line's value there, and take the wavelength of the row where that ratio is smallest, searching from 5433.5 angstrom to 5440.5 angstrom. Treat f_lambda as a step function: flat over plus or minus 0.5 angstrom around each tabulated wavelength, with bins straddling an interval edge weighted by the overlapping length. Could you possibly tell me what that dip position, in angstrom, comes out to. 5434.0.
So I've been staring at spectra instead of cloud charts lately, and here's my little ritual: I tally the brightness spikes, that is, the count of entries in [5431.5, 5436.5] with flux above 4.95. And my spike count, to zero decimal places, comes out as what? 5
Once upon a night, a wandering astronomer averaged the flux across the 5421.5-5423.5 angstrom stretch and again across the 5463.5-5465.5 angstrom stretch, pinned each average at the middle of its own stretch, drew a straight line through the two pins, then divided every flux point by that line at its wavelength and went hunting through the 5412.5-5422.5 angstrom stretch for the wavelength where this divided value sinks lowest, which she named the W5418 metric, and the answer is 5413.0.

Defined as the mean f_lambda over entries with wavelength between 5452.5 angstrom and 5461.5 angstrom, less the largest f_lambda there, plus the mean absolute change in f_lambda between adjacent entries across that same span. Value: -0.12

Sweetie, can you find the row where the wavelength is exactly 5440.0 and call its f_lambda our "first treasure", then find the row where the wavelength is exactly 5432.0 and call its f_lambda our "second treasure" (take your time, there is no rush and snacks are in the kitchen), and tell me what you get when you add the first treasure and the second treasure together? 11.3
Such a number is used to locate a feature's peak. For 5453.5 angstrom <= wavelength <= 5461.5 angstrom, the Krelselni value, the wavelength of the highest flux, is 5457.0 angstrom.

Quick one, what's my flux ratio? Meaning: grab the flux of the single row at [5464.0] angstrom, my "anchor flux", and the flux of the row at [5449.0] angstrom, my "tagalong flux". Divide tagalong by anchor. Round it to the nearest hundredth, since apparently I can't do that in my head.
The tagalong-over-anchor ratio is 1.26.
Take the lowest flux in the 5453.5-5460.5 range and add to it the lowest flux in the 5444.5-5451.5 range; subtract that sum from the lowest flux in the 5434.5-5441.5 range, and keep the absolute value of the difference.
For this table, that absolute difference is 3.3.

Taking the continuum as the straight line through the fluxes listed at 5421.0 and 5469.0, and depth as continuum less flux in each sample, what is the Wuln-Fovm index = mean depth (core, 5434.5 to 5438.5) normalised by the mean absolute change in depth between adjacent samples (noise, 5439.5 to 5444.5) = -4.3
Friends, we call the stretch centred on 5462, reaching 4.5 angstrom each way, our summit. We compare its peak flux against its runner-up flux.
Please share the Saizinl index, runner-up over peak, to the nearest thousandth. 0.949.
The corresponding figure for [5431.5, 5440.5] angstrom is 0.998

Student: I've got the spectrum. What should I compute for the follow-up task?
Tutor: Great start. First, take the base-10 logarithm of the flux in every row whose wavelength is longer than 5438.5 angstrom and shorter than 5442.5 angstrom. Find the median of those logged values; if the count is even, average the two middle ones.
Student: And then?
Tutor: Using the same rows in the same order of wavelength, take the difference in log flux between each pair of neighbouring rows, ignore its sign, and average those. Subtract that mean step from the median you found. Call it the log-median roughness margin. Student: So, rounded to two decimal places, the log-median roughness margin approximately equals 0.80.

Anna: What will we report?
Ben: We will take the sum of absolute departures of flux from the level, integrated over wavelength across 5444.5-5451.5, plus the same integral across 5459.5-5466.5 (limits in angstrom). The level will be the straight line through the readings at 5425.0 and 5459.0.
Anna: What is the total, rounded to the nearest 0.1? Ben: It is 6.9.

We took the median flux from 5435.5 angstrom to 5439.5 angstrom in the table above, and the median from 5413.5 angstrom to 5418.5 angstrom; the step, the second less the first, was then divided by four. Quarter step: -0.19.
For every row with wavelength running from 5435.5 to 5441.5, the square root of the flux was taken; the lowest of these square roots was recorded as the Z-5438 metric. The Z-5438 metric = 2.39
